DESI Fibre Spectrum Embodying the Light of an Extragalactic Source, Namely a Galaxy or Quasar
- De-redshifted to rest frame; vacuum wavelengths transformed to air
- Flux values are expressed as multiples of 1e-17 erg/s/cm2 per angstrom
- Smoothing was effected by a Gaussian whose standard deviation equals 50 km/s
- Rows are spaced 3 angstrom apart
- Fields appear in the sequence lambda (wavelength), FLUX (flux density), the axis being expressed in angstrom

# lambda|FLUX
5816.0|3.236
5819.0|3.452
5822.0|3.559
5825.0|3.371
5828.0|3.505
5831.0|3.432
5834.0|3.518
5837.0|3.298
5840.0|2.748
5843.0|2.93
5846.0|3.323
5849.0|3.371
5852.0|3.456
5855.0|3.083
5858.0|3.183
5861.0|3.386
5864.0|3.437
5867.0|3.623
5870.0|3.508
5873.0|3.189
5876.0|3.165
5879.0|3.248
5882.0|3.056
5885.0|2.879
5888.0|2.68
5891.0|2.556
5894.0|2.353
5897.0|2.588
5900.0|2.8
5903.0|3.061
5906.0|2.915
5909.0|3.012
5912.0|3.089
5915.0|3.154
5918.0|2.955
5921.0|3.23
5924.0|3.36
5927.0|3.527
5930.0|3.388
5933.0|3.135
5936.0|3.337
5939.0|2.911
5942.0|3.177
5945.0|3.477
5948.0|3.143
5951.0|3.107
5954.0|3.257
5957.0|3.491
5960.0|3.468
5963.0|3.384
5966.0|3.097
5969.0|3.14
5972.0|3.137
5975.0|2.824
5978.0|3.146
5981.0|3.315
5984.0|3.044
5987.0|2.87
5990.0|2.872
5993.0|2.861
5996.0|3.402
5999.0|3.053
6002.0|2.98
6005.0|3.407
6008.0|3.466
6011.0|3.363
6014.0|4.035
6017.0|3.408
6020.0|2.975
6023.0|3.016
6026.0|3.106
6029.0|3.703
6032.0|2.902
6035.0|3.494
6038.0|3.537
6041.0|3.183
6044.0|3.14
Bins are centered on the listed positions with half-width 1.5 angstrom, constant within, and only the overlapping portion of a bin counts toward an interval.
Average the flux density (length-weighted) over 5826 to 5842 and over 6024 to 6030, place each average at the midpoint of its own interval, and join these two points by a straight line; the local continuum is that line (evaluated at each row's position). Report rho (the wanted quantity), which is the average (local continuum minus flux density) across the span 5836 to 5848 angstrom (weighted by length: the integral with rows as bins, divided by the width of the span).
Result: 0.22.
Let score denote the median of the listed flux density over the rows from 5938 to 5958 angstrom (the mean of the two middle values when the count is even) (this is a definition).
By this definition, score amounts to 3.18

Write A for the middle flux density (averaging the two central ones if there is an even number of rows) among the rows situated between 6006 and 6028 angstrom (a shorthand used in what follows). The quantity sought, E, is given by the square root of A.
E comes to 1.83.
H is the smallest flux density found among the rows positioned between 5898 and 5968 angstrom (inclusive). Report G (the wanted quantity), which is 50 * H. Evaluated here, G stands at 140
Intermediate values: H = 2.8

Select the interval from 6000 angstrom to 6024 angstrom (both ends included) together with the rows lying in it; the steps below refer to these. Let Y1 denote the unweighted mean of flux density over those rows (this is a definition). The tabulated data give 3.33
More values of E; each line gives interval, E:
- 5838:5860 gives 1.78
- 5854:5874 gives 1.84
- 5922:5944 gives 1.83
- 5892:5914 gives 1.71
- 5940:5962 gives 1.80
